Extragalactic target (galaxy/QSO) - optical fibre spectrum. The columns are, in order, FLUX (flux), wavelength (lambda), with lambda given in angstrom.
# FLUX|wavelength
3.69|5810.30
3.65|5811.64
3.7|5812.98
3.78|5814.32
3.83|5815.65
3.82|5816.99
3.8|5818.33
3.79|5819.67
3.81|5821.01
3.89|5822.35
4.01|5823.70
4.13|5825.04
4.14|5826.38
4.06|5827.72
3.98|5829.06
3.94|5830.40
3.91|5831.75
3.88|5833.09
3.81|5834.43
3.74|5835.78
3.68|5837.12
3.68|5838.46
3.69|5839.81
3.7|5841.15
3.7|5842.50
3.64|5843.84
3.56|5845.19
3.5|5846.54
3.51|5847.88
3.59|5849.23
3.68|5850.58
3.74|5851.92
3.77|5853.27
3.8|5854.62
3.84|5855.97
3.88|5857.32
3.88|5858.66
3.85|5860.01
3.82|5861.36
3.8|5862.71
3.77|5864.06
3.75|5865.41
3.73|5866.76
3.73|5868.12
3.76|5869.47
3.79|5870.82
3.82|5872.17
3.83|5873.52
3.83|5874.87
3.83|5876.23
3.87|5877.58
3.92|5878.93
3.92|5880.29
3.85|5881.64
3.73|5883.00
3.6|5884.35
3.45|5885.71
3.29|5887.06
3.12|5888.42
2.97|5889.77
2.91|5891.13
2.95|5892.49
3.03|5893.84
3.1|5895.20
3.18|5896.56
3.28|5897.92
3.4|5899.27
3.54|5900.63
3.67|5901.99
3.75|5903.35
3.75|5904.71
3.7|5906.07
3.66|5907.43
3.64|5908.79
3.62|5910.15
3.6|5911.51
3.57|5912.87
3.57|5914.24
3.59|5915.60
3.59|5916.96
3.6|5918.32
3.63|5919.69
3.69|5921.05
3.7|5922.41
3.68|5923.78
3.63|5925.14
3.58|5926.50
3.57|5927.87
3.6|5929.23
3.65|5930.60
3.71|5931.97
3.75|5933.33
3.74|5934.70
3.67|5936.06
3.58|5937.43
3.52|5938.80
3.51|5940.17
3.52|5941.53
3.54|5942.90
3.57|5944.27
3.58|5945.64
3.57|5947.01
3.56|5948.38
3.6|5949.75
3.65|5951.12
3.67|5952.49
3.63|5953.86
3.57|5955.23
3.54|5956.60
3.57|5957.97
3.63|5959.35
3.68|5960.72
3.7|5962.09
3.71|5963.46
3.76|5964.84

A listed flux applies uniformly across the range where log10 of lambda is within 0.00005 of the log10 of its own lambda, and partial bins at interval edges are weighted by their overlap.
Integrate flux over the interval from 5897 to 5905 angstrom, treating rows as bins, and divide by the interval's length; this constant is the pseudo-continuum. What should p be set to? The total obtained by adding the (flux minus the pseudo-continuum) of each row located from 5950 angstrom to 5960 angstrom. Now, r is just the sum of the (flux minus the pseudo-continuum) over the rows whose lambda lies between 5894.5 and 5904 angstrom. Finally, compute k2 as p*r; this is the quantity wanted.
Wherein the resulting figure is -0.4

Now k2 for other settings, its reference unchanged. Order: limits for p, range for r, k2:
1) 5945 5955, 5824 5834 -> 1.4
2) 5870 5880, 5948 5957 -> 0.8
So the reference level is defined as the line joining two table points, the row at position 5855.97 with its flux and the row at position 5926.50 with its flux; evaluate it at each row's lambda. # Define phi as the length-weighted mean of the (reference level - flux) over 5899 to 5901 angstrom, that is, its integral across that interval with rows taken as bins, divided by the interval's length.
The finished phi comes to 0.20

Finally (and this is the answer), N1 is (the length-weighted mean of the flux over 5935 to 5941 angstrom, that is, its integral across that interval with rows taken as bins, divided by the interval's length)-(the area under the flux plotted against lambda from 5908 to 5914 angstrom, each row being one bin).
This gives -18.0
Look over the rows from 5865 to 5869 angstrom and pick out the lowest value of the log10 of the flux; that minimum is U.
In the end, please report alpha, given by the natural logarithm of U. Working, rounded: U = 0.572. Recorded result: -0.56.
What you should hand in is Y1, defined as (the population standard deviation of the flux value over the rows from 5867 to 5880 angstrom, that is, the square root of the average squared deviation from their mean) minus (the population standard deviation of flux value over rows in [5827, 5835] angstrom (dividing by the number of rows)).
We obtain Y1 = -0.025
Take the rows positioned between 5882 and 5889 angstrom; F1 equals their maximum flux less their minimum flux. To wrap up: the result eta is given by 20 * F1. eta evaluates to 12.2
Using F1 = 0.610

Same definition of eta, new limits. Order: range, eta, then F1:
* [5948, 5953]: 2.2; 0.110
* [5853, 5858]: 2.2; 0.110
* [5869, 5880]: 3.2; 0.160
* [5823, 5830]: 3.2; 0.160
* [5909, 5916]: 1.0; 0.050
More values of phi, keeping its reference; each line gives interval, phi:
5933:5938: -0.14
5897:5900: 0.35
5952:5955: -0.16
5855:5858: -0.02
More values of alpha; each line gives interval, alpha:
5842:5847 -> -0.61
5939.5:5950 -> -0.61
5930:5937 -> -0.58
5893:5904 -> -0.73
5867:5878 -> -0.56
